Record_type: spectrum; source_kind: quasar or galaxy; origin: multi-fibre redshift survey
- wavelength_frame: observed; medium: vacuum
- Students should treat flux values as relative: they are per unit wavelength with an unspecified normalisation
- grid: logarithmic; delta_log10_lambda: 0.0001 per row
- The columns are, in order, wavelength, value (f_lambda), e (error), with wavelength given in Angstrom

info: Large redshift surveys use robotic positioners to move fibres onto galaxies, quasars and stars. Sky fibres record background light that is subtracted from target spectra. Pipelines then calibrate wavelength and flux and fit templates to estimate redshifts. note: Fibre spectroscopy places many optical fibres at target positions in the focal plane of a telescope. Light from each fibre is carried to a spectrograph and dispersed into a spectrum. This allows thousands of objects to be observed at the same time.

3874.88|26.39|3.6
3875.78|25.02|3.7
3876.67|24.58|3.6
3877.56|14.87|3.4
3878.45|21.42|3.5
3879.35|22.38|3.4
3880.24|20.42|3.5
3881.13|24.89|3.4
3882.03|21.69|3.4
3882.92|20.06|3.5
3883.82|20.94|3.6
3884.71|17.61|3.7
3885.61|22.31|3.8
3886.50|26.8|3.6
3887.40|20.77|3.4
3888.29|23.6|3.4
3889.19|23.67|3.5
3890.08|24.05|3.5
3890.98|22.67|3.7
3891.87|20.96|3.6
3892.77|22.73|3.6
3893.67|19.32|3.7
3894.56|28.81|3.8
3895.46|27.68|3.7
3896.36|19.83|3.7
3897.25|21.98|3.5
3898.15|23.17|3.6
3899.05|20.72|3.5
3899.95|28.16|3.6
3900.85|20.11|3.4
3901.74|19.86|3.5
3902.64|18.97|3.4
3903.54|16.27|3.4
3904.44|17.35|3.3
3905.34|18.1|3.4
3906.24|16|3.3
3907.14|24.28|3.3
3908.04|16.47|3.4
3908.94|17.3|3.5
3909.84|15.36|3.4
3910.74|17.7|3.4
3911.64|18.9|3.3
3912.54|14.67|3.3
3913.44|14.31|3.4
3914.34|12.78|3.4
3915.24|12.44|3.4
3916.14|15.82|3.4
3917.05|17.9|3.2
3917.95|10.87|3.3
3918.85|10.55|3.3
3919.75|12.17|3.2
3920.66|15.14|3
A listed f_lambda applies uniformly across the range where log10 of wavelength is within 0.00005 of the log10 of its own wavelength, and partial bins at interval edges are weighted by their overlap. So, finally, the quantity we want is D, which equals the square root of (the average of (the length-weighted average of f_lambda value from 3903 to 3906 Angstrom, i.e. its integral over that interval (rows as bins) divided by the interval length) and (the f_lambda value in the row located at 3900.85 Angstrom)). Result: 4.3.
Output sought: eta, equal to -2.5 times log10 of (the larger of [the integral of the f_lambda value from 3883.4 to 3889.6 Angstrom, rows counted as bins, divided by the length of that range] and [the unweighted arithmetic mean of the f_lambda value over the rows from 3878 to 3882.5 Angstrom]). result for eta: -3.37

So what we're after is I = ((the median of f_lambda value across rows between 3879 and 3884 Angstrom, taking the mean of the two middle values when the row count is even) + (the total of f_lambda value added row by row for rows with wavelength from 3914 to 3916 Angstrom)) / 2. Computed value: 23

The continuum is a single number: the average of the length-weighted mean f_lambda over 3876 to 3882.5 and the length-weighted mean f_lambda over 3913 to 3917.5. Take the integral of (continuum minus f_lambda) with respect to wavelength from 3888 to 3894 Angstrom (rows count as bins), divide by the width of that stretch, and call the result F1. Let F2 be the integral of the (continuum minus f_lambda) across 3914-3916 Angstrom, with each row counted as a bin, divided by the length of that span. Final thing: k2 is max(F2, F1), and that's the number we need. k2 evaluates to 5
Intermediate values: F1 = -4.3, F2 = 5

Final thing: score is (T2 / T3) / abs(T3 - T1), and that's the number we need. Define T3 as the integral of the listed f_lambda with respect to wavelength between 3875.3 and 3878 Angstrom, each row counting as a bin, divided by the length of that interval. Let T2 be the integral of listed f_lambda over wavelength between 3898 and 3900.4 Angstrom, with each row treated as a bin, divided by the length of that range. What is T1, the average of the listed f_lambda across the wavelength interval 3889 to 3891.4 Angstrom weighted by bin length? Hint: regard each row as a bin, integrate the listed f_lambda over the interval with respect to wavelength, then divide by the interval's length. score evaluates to 0.58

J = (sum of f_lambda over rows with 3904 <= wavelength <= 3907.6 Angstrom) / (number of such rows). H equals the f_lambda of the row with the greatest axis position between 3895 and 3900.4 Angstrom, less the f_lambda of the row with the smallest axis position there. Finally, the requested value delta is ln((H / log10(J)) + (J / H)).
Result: 3.68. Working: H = 0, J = 18.9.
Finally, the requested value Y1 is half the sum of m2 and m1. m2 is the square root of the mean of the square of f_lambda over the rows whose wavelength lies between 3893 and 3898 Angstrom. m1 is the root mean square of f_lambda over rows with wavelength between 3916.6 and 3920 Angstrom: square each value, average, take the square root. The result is 18.5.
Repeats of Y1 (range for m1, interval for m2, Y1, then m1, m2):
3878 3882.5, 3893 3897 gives 23.3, 22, 24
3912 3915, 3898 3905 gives 17.4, 14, 21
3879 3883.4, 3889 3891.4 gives 22.7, 22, 23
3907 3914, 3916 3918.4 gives 16.4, 18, 15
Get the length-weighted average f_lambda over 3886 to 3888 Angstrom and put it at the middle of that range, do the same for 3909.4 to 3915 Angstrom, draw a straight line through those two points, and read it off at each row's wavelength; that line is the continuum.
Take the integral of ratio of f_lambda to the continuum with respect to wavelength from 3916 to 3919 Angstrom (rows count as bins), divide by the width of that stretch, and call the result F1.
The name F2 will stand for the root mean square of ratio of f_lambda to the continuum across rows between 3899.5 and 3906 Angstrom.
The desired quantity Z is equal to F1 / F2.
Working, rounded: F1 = 1.00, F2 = 1.07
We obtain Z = 0.94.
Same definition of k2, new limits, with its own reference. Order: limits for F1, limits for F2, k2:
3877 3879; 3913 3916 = 5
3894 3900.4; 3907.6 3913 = 1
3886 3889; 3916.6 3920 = 5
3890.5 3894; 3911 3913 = 1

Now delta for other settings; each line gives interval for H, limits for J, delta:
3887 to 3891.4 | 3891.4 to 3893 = 2.56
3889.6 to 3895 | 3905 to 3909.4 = 2.03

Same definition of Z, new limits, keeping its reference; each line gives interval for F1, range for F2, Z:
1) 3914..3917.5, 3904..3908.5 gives 0.96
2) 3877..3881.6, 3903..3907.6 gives 0.75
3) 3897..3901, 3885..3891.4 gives 1.15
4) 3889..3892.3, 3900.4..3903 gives 0.97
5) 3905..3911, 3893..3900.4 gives 0.91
